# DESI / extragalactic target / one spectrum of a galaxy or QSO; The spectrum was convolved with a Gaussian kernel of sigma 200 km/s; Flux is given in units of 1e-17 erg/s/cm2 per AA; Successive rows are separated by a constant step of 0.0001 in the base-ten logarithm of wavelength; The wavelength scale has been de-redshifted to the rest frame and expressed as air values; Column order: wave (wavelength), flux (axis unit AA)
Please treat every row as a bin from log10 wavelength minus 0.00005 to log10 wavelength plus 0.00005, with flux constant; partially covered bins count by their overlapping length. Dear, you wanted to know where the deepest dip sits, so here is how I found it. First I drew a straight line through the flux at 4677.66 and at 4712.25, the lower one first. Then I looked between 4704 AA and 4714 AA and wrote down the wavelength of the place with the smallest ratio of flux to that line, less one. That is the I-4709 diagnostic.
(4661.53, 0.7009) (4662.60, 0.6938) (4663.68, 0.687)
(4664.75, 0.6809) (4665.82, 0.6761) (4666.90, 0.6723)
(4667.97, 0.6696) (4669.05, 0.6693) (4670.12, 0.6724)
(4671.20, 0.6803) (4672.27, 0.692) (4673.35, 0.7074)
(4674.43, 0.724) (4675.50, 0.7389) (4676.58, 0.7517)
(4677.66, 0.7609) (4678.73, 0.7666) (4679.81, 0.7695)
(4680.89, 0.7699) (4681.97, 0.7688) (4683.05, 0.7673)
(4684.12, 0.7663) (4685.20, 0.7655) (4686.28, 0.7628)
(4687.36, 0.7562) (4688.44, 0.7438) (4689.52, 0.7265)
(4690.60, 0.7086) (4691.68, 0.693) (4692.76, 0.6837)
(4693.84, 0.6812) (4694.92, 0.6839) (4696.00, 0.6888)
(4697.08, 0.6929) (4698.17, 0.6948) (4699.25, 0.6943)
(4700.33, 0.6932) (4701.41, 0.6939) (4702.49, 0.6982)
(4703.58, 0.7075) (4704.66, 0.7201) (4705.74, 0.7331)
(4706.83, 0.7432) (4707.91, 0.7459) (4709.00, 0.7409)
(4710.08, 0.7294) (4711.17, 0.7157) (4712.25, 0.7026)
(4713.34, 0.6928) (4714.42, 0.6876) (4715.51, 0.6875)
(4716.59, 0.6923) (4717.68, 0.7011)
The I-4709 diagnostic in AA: 4713.34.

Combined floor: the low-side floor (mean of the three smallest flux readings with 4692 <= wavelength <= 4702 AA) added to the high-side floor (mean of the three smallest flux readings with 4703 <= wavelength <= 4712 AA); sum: 1.40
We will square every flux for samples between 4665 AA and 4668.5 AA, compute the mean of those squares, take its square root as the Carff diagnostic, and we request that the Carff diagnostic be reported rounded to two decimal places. 0.67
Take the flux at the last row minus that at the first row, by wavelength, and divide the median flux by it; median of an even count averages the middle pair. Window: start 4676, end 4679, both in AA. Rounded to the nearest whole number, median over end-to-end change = 51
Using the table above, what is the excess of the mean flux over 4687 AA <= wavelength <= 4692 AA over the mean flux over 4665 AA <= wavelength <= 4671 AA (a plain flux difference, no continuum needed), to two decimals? 0.05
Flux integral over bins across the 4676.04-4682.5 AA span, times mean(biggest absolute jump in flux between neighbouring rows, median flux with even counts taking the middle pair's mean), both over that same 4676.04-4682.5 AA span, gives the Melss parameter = 1.92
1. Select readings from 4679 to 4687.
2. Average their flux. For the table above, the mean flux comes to 0.767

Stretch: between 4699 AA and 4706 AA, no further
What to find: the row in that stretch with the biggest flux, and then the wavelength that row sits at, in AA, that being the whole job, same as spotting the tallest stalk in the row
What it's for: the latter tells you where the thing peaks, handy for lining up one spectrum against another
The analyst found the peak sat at 4705.74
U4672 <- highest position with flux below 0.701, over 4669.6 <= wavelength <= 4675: 4672.27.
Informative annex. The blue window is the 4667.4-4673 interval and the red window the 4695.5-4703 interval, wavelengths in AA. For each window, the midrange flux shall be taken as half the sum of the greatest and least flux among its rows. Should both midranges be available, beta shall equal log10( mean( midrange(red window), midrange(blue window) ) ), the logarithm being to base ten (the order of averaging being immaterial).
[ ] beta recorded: -0.163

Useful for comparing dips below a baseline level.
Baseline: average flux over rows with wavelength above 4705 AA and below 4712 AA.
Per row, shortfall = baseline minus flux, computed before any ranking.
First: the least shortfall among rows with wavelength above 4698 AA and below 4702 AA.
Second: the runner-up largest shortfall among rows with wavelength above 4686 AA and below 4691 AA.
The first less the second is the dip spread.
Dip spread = 0.032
